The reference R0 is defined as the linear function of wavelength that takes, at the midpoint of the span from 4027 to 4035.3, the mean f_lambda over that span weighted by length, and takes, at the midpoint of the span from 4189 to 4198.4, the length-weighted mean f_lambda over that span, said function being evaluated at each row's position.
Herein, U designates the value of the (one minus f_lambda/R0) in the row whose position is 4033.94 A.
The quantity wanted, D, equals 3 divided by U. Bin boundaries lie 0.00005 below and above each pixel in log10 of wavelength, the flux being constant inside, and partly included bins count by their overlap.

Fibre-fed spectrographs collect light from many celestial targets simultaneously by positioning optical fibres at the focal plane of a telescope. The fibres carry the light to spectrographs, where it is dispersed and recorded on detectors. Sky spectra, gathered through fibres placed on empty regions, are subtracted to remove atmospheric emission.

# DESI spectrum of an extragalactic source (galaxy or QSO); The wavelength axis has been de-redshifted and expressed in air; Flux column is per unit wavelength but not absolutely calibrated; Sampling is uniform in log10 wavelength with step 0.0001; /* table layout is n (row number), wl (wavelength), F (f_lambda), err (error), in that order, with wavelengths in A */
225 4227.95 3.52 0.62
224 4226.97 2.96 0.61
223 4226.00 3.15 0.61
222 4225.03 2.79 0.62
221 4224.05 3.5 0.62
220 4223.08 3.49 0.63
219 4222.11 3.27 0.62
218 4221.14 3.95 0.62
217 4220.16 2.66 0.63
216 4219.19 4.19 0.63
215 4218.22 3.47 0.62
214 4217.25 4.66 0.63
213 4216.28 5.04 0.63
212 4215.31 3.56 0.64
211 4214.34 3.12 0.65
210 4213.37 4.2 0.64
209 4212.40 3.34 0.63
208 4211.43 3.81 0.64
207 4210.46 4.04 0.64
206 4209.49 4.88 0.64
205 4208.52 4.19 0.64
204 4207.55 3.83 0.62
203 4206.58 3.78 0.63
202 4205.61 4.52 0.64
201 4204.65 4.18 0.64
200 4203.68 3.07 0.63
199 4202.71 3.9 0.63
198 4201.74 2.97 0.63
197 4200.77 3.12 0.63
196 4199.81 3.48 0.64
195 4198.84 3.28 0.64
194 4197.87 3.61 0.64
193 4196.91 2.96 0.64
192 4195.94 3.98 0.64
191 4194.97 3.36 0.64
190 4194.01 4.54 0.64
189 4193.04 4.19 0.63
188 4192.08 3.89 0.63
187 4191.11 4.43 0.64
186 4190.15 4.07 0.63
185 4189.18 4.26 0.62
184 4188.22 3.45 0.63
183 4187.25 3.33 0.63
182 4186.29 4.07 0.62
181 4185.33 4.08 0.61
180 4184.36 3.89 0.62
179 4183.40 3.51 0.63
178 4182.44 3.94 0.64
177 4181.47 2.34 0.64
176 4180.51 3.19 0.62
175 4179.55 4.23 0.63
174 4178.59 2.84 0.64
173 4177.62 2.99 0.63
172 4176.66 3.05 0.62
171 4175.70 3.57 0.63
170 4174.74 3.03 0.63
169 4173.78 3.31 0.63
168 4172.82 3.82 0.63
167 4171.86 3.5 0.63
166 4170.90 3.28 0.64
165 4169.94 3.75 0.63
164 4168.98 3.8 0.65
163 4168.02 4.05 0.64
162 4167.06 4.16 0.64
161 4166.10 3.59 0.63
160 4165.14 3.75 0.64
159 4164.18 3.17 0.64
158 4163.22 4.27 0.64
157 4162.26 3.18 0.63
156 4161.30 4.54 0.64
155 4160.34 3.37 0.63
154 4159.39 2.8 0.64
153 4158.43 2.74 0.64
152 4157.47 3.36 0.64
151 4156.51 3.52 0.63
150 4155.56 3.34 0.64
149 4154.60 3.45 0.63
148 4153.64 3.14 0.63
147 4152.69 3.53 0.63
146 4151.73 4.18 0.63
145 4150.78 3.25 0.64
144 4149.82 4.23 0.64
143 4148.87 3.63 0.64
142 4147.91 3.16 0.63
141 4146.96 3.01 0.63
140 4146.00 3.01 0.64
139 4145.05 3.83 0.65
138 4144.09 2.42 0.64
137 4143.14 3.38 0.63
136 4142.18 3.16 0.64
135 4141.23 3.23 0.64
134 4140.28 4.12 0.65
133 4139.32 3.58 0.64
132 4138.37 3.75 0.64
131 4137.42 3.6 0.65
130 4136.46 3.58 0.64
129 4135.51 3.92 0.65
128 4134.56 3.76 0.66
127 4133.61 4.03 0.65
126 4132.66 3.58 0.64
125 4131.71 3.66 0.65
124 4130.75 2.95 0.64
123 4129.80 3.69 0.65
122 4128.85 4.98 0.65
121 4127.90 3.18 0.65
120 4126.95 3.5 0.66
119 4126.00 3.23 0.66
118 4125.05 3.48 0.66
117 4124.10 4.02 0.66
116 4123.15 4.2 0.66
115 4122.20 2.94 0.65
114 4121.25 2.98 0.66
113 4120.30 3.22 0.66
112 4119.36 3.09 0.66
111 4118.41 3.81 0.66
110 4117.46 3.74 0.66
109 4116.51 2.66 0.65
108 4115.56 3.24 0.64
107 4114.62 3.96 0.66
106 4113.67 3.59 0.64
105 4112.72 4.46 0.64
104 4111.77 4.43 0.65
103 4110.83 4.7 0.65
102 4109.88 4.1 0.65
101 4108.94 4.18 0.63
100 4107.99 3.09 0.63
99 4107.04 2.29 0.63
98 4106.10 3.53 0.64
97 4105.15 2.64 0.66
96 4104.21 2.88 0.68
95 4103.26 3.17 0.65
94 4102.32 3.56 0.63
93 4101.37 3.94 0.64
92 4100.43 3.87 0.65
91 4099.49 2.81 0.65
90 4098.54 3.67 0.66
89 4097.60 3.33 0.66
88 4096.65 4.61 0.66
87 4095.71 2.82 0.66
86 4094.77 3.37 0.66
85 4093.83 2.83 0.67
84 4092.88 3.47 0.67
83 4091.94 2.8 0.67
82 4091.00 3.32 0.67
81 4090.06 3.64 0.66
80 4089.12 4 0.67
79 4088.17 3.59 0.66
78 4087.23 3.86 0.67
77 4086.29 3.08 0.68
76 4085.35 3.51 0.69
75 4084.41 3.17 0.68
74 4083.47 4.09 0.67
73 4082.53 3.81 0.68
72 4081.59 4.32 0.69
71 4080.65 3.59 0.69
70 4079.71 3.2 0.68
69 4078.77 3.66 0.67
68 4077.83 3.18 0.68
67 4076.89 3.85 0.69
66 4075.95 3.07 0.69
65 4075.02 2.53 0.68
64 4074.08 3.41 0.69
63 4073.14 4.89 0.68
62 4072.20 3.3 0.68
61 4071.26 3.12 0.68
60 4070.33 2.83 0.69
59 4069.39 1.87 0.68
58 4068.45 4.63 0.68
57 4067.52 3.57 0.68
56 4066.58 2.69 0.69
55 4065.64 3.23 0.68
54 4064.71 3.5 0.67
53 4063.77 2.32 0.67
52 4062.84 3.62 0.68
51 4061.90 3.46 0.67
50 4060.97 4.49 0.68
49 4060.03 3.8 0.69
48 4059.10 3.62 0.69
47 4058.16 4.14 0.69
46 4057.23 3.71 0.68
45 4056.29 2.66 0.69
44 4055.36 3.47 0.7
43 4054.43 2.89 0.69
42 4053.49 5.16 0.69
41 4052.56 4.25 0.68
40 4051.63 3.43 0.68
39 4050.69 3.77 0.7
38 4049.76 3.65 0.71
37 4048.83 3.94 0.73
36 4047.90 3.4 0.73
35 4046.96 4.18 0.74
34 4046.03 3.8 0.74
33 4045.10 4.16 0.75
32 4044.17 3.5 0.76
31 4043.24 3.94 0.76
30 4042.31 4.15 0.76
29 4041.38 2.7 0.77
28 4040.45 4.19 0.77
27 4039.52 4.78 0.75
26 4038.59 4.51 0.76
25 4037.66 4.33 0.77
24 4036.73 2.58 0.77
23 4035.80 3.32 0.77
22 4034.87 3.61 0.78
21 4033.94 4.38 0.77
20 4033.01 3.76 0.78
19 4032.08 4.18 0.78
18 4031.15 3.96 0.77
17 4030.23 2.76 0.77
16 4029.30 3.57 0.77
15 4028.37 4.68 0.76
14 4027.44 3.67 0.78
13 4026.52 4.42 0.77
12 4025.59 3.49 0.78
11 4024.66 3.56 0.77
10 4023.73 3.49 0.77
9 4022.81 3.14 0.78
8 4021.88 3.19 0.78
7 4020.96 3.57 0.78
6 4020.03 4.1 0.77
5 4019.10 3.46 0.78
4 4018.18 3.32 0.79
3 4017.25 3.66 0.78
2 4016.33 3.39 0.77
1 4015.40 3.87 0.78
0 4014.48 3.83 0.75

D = -21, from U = -0.14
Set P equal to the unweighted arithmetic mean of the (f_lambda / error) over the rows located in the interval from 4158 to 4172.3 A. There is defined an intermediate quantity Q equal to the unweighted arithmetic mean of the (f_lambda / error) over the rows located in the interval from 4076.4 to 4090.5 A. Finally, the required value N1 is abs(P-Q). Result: 0.3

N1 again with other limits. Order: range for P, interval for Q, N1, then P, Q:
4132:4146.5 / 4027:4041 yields 0.4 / 5.48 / 5.1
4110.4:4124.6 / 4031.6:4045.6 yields 0.6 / 5.62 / 5.1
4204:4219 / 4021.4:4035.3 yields 1.5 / 6.36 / 4.8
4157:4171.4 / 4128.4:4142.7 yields 0.1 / 5.62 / 5.7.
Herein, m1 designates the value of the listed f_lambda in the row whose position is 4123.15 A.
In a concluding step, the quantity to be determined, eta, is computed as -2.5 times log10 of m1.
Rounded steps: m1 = 4.2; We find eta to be -1.6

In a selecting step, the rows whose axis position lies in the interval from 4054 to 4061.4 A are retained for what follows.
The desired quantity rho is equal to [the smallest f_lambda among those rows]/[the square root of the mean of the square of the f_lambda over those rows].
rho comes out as 0.73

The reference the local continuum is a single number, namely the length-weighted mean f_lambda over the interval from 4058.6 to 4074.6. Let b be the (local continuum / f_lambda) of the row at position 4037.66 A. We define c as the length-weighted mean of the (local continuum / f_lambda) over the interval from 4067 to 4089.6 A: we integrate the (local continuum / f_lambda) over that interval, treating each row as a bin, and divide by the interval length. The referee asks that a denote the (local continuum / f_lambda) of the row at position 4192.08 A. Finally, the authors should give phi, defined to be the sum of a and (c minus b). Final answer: 1.1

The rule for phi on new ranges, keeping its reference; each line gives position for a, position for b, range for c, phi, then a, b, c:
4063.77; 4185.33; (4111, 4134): 1.6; 1.48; 0.84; 0.97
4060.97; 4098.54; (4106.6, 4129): 0.8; 0.76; 0.93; 0.98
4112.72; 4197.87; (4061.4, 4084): 0.9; 0.77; 0.95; 1.05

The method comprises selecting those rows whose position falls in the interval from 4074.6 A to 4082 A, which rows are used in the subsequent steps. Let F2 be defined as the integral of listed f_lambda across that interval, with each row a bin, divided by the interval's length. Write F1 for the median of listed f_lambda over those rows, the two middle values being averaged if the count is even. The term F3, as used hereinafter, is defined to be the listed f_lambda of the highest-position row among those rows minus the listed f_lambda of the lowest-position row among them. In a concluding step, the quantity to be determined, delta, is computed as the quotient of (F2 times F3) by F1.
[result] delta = 1.8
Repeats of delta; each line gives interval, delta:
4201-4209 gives 1.2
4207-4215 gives -0.7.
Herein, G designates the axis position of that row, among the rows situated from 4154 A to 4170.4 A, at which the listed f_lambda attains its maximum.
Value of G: 4161.30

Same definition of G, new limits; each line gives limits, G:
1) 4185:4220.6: 4216.28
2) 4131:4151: 4149.82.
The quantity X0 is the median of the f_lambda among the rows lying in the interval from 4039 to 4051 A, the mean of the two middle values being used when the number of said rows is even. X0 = 3.9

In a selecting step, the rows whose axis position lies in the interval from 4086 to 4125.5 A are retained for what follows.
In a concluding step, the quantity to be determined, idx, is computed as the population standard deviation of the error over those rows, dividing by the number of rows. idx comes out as 0.013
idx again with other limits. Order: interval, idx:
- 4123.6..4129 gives 0.005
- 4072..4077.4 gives 0.005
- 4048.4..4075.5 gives 0.012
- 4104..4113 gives 0.015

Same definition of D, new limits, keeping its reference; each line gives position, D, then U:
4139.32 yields 38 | 0.08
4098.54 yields 58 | 0.05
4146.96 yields 13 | 0.23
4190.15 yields -74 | -0.04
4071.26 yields 16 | 0.19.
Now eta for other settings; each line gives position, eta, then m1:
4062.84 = -1.4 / 3.62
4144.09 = -1.0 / 2.42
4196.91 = -1.2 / 2.96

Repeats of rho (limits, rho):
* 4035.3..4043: 0.66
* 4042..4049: 0.87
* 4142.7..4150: 0.72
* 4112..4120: 0.74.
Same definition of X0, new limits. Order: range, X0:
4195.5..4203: 3.4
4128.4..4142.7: 3.7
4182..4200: 3.9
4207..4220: 4.0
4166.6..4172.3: 3.8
